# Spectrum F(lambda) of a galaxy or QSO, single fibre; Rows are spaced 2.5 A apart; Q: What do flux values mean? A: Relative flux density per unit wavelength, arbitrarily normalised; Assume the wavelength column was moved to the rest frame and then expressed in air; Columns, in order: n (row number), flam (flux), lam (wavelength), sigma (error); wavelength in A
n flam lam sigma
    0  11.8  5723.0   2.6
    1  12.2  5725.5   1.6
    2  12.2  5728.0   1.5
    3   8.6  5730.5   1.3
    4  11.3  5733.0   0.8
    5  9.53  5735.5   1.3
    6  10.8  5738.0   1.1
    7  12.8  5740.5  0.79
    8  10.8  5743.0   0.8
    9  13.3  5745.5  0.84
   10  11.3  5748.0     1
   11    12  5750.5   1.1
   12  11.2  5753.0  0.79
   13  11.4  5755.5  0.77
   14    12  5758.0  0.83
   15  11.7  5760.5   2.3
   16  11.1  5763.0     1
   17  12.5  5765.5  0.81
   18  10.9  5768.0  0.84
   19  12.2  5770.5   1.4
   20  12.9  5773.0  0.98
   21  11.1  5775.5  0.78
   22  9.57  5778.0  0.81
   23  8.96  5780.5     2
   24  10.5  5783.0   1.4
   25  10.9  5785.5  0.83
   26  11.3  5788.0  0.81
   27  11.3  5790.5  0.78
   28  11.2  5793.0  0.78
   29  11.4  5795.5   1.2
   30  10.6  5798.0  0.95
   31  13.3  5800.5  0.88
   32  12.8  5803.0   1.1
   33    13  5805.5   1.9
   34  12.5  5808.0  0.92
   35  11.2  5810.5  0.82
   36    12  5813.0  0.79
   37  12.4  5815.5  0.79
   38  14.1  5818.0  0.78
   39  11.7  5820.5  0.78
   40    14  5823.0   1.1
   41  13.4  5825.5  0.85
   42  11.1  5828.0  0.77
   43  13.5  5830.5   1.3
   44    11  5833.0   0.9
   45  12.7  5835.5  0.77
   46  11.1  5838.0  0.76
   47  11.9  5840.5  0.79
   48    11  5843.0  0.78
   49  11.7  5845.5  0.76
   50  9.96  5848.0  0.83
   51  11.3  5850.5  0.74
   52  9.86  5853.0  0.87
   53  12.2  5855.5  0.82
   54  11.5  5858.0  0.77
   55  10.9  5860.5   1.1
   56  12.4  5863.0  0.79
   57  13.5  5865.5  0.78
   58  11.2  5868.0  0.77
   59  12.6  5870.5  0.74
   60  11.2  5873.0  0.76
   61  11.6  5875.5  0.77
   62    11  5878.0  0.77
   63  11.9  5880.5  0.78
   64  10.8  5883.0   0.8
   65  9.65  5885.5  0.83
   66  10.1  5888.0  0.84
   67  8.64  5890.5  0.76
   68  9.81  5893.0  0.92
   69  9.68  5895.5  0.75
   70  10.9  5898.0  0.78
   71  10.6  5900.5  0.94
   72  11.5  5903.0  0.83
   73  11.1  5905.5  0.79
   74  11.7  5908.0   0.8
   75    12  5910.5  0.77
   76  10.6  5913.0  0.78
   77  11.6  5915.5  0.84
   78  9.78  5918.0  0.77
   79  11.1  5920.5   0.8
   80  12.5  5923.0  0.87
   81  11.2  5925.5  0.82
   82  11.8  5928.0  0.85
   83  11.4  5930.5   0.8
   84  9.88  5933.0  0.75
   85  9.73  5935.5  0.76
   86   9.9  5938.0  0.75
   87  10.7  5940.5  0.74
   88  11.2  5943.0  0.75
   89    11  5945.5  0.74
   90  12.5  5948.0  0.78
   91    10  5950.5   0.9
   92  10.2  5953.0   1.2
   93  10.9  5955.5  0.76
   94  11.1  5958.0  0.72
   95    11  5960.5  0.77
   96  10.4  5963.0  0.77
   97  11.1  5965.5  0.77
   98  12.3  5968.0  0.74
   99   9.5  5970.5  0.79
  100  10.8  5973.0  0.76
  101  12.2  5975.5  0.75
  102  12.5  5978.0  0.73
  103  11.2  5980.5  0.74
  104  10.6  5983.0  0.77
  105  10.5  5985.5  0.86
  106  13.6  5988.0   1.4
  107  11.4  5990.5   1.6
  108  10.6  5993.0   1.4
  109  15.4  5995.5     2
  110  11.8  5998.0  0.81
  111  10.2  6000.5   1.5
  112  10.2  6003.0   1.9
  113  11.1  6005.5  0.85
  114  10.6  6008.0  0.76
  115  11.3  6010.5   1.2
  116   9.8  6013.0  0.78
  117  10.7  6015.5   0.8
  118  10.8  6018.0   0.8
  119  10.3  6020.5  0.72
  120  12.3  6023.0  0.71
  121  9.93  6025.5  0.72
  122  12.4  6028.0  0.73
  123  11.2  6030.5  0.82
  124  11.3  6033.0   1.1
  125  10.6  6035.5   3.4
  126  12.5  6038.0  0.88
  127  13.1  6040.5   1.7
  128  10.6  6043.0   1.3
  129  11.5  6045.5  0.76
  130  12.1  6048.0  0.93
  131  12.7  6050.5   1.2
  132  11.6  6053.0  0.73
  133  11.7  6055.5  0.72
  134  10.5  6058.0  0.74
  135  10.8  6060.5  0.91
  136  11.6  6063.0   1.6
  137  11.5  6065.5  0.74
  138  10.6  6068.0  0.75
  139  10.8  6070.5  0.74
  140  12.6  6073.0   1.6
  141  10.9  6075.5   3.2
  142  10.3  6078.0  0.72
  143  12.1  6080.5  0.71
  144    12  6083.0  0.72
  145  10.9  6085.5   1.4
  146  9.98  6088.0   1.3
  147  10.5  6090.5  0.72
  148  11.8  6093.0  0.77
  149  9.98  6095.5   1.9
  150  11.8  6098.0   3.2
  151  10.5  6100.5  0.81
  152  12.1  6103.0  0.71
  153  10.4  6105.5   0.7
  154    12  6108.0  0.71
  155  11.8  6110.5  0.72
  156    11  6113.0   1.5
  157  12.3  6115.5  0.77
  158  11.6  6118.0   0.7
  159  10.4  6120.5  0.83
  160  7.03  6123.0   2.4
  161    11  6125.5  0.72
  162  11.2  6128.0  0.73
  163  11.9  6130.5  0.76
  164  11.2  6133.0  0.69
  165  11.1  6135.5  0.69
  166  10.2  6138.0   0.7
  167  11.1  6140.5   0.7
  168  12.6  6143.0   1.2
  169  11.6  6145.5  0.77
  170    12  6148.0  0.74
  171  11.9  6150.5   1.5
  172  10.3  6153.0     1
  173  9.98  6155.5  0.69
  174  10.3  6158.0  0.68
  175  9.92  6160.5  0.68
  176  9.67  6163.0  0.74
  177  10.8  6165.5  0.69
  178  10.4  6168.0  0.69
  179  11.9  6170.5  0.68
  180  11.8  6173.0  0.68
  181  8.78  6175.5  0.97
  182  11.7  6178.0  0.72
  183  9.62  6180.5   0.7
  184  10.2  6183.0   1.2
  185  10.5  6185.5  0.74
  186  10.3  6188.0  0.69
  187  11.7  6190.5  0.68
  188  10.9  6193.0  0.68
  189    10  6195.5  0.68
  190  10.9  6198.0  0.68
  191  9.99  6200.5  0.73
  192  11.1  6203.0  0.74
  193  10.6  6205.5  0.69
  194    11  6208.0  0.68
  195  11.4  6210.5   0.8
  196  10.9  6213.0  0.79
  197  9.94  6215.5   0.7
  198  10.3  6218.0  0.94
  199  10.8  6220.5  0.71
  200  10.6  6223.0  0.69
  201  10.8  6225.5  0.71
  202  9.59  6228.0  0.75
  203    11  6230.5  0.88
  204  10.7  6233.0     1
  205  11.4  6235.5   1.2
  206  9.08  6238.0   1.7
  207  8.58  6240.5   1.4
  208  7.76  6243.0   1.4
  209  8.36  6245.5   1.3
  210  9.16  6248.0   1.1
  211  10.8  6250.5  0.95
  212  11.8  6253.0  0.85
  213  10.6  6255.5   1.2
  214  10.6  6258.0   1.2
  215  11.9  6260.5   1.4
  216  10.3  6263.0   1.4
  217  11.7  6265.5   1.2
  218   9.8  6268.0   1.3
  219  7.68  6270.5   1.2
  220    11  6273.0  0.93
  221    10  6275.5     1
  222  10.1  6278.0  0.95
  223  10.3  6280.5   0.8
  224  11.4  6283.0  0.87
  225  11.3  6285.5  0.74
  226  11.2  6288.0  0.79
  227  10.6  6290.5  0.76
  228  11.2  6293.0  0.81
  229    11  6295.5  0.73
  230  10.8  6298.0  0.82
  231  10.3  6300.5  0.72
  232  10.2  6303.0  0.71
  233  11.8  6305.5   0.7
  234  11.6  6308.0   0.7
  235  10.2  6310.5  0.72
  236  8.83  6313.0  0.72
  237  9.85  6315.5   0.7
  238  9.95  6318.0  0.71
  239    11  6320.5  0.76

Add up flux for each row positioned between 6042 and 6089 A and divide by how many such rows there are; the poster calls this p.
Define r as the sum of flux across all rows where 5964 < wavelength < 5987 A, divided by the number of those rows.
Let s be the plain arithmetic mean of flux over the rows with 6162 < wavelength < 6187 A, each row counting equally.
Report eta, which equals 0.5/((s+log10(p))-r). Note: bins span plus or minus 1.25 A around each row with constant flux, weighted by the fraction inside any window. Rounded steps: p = 11.3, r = 11.2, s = 10.5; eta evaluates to 1.25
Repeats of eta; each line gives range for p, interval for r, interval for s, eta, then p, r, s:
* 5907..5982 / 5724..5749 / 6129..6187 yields 0.82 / 11.1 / 11.3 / 10.8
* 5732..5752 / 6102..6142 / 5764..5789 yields 0.45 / 11.5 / 11.0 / 11.1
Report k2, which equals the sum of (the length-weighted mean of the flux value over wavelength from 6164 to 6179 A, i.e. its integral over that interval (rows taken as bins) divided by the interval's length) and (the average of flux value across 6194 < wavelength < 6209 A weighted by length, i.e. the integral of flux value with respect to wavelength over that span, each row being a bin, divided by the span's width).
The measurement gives 21.5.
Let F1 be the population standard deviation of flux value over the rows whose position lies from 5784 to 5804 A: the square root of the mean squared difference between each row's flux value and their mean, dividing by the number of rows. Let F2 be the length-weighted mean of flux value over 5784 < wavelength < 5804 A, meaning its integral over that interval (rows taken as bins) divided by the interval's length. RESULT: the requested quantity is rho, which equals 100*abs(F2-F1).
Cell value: 1069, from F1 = 0.9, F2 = 11.6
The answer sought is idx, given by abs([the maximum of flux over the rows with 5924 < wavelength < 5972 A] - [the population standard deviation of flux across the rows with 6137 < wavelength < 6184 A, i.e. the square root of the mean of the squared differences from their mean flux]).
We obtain 11.5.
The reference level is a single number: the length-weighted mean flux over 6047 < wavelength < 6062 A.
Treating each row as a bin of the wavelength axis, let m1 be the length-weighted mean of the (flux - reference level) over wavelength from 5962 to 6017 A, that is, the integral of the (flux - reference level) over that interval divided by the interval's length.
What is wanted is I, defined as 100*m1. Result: -29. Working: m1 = -0.29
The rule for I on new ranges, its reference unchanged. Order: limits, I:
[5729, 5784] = -35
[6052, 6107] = -42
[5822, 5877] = 23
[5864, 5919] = -57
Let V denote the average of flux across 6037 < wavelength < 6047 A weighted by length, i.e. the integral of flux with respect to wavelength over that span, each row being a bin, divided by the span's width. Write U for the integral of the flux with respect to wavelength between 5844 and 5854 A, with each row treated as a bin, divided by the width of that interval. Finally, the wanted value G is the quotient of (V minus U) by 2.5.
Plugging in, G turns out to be 0.5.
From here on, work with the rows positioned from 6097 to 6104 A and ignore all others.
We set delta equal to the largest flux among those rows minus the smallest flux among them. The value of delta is 1.6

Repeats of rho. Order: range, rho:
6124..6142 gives 1060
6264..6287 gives 922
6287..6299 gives 1073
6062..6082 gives 1057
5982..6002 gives 1004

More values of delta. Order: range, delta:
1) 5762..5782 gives 3.9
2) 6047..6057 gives 1.1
